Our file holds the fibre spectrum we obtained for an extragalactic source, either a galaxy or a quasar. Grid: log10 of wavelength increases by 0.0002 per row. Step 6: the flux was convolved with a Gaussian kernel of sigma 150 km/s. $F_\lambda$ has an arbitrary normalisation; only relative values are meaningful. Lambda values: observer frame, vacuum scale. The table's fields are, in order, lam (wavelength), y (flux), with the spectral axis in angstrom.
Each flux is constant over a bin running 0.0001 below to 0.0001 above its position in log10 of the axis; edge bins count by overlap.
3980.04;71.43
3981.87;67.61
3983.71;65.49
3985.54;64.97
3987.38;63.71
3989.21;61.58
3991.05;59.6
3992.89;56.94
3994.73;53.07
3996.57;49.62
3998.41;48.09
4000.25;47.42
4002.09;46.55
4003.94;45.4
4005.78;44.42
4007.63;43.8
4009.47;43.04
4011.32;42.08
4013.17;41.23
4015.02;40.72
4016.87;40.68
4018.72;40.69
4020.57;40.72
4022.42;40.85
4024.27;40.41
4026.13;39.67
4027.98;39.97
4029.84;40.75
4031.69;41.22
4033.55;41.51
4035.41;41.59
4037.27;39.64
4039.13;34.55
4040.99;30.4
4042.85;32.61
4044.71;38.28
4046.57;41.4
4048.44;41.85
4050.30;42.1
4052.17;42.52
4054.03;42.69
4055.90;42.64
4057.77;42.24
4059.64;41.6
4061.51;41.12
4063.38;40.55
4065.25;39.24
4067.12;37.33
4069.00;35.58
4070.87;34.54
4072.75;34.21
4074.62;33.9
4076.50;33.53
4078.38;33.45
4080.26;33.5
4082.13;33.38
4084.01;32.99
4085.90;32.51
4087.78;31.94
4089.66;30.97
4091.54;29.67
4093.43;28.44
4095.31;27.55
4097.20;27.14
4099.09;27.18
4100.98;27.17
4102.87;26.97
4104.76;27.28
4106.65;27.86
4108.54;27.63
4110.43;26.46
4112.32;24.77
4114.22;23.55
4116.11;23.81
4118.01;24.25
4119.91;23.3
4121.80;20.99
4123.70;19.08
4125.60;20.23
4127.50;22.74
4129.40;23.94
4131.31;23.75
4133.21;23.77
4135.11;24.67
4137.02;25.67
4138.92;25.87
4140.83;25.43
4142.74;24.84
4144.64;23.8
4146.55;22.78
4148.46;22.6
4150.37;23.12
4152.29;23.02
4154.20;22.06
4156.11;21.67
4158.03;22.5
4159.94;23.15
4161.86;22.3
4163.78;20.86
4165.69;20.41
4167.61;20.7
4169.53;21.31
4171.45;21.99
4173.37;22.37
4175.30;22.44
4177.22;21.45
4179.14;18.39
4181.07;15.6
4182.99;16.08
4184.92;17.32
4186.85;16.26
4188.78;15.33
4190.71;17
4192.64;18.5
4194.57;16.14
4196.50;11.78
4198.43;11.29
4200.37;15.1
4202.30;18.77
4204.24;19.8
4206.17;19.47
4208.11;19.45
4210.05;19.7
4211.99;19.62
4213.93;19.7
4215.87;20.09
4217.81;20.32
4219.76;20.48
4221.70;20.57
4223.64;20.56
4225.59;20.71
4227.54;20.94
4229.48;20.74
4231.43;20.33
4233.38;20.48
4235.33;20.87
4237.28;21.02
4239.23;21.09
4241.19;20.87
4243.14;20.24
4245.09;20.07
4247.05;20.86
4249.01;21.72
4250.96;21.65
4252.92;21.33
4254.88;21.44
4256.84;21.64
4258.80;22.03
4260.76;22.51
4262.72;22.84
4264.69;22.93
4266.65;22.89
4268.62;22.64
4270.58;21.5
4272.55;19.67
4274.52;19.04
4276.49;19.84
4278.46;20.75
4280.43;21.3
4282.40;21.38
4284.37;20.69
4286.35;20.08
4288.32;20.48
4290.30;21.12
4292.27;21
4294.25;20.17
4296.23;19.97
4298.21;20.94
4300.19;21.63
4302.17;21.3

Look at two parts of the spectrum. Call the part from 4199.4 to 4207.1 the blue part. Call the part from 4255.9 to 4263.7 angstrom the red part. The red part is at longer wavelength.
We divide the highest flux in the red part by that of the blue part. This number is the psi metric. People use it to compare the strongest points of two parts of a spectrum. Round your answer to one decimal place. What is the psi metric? 1.2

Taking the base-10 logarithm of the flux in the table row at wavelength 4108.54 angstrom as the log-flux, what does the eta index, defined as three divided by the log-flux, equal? 2.08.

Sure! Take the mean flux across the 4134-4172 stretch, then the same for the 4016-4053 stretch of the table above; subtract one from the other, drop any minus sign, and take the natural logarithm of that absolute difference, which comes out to 2.81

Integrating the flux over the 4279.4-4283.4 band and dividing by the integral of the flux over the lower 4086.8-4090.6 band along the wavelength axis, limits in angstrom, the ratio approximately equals 0.71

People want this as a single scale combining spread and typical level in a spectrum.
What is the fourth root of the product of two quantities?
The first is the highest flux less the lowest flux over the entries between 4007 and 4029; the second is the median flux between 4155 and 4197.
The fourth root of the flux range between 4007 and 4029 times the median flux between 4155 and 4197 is 3.0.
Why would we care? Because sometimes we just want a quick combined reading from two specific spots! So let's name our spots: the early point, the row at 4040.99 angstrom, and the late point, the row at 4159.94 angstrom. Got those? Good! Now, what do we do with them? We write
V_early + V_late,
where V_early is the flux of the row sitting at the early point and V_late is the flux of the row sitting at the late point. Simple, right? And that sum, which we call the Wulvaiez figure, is 54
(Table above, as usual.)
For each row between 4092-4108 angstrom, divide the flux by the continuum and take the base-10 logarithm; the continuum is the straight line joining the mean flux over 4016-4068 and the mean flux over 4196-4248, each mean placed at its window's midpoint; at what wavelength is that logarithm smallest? 4097.20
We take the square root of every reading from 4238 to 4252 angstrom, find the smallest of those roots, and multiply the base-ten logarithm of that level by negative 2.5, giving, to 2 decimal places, -1.63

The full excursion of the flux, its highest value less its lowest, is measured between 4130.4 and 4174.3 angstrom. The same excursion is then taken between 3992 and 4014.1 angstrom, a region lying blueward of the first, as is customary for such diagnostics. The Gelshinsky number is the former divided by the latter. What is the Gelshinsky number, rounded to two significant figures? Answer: 0.35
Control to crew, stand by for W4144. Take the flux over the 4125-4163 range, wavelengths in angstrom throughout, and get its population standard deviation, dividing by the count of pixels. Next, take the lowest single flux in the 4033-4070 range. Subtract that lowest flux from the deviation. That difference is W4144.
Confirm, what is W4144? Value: -29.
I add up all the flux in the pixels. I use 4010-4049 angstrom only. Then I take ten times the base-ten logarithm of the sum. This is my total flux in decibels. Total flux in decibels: 29.2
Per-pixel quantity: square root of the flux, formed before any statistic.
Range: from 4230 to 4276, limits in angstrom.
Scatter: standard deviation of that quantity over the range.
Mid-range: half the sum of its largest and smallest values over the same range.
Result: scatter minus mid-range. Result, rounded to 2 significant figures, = -4.5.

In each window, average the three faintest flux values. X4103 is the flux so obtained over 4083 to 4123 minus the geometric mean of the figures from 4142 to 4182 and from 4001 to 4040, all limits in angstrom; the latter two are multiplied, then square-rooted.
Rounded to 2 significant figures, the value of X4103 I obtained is -3.6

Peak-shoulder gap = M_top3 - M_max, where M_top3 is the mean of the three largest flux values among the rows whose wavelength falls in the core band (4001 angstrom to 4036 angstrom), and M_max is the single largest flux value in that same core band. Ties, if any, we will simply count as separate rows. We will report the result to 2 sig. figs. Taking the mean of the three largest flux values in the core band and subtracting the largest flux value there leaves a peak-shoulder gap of -1.1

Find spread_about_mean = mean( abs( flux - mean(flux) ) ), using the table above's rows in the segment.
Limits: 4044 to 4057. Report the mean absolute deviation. 1.0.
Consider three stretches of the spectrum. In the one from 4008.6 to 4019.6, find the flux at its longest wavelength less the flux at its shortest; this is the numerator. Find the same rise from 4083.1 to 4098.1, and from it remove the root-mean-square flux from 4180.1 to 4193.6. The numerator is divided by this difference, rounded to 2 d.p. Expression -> 0.10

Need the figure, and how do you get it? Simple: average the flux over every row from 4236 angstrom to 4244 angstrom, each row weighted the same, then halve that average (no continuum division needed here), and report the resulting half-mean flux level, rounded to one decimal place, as 10.4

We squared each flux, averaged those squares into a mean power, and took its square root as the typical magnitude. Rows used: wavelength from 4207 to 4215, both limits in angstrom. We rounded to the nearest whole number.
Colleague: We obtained 20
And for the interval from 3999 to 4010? 45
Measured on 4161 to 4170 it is 21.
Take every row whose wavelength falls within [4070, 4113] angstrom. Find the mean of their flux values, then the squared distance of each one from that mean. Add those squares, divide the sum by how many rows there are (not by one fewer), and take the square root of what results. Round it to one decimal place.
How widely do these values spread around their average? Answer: 3.1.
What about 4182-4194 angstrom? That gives 1.0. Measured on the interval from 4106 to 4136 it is 2.3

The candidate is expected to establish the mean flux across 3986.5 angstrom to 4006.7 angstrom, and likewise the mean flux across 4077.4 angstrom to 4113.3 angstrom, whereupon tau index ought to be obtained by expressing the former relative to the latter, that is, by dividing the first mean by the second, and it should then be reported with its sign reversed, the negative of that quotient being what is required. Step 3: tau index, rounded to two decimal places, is -1.79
